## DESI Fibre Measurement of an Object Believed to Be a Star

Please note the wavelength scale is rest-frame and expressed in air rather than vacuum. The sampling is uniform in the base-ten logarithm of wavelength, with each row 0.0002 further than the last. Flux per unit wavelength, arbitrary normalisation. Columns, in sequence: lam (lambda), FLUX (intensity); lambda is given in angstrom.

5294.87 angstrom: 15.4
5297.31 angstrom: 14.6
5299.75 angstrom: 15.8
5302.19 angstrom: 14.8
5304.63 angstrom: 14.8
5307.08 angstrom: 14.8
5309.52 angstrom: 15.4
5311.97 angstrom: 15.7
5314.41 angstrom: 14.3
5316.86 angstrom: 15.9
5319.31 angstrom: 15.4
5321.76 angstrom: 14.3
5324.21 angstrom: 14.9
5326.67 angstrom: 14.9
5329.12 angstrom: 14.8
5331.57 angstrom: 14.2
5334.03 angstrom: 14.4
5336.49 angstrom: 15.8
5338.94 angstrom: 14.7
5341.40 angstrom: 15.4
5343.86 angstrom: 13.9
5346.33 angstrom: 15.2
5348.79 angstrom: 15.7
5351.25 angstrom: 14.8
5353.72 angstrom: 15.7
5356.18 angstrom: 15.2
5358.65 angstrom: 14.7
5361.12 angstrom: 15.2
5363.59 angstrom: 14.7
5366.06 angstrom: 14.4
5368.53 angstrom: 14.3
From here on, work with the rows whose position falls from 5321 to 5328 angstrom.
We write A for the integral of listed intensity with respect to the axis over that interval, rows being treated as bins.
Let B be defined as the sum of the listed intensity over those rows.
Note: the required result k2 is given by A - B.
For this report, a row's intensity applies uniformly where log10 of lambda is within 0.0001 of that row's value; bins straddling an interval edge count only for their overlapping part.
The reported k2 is 59.0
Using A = 103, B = 44.1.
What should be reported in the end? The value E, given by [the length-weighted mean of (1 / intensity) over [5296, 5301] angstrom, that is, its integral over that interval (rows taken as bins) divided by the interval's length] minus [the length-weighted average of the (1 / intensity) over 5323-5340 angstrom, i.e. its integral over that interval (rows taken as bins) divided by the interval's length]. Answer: -0.0017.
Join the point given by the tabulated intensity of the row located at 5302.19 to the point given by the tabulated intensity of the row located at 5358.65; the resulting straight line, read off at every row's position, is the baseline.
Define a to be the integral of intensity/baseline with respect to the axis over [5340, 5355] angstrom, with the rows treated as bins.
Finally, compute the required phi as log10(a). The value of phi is 1.19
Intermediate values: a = 15.4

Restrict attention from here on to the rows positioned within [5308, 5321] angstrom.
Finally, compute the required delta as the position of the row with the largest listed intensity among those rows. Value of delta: 5316.86 angstrom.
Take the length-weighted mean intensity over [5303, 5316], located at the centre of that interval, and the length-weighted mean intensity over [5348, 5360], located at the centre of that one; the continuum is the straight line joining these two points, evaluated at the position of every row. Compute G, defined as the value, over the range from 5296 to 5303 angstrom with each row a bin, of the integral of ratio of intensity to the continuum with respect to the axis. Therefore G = 7 angstrom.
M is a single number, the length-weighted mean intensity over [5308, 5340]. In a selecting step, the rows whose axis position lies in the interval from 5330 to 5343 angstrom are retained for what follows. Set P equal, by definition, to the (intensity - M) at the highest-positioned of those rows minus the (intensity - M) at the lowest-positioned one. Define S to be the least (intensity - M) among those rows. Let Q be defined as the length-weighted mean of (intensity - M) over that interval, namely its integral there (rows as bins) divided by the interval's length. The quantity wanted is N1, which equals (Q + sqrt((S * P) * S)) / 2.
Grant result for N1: 0.37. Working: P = 1.20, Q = -0.11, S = -0.8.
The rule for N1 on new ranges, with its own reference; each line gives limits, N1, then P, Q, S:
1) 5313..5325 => 0.26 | 0.60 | -0.01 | -0.7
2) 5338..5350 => 0.54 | 1.00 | 0.01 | -1.1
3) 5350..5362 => 0.16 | 0.40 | 0.14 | -0.3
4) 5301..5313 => 0.14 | 0.90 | 0.11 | -0.2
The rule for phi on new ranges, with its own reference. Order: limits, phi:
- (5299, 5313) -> 1.16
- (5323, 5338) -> 1.18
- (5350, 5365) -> 1.19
